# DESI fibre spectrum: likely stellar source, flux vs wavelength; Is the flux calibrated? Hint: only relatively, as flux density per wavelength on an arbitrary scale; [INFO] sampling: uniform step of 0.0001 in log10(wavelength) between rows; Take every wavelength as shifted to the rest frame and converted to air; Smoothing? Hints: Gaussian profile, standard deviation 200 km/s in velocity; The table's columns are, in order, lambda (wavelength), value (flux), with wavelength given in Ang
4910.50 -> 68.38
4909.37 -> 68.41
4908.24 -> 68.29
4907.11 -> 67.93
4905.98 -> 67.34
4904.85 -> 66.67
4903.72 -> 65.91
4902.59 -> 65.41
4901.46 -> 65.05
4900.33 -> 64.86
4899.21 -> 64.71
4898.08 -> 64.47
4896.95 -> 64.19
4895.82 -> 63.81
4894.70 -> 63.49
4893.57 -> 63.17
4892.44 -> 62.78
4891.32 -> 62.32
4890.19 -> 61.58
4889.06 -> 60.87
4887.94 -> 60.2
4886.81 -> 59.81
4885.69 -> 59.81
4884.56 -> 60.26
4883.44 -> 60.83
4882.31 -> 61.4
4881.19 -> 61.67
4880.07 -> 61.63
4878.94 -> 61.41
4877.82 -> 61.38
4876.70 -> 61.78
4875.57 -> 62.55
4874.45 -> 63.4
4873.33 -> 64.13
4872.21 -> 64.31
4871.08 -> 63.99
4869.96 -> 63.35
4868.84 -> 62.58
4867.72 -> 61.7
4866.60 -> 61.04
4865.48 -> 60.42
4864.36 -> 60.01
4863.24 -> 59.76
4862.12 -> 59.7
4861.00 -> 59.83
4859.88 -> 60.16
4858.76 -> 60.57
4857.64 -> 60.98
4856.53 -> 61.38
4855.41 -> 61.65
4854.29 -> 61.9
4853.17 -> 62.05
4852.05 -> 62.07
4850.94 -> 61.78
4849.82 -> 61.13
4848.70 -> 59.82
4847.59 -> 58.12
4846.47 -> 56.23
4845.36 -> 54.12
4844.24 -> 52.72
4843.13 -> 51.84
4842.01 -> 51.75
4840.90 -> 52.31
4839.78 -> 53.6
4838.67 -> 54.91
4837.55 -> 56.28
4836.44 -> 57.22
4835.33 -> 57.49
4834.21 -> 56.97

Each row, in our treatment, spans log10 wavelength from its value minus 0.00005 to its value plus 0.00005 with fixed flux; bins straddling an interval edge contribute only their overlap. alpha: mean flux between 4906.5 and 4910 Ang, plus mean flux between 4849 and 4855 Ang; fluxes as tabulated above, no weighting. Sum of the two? 130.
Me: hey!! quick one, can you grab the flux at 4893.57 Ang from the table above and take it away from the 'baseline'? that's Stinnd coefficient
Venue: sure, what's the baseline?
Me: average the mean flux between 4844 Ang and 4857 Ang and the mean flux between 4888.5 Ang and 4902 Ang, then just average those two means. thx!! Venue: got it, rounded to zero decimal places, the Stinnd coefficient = -2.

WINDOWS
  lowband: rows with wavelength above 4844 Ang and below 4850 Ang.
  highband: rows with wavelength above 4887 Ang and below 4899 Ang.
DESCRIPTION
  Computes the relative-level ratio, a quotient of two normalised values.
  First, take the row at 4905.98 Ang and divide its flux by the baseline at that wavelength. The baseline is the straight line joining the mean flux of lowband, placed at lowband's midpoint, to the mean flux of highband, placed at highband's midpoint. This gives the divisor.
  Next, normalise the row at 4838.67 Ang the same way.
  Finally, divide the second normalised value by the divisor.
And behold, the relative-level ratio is 0.94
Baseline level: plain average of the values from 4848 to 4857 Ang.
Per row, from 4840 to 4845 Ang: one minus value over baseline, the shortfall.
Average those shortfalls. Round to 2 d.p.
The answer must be 0.15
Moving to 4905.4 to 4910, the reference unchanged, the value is -0.11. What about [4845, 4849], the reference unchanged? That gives 0.07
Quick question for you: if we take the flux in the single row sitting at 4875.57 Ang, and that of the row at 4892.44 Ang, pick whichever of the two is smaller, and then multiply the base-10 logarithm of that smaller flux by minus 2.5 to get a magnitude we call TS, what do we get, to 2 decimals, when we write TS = -4.49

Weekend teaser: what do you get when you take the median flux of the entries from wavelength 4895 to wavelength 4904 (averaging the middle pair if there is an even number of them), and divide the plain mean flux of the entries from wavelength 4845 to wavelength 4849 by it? 0.88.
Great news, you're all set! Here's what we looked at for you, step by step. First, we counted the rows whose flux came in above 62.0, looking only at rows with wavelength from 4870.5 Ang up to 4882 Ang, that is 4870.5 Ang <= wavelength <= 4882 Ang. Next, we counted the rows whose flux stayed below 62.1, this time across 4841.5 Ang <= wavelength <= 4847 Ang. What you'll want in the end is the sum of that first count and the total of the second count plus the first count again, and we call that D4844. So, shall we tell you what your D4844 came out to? 15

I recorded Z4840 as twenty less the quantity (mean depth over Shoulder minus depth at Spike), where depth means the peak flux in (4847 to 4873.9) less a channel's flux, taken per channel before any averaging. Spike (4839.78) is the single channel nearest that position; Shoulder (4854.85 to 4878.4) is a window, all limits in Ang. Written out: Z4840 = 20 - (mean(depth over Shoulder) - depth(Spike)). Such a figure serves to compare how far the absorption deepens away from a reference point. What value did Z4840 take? 28.1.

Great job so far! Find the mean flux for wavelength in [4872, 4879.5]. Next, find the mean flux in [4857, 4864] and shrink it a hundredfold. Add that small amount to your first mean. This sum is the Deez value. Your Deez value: 63.3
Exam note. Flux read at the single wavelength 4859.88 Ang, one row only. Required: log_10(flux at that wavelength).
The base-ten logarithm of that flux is 1.78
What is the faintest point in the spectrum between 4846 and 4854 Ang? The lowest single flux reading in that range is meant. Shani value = 56.23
